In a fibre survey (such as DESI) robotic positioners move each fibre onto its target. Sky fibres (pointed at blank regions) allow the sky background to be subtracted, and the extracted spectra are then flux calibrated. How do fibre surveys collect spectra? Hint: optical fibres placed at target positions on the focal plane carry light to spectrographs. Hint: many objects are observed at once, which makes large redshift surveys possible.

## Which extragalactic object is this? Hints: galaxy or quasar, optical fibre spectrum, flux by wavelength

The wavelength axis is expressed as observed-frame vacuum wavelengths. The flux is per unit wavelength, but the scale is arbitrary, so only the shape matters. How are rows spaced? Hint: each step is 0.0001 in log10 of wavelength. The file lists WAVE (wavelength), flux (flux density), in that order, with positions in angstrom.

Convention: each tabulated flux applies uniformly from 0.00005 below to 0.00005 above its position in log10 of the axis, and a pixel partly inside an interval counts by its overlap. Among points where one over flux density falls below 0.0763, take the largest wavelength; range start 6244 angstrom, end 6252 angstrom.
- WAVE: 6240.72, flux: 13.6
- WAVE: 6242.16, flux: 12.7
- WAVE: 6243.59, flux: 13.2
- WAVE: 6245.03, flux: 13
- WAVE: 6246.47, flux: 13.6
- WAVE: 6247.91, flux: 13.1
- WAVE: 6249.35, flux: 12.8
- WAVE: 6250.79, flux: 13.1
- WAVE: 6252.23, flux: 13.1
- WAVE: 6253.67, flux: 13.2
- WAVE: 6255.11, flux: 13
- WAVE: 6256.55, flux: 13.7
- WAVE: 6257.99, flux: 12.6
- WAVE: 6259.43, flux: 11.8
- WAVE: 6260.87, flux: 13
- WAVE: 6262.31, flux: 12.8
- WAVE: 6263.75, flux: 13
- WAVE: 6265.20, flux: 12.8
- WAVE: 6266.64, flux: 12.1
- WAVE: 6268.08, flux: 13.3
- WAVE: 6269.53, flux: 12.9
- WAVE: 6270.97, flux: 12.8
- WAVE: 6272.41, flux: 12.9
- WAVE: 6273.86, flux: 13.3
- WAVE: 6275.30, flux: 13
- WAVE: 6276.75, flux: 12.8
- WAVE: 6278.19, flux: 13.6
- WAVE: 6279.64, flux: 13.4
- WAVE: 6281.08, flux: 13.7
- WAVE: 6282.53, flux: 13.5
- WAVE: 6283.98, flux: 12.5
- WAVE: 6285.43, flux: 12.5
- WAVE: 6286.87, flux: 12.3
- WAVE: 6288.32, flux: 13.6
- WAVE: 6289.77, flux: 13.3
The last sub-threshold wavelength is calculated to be 6246.47 angstrom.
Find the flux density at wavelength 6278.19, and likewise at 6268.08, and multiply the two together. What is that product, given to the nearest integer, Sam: 181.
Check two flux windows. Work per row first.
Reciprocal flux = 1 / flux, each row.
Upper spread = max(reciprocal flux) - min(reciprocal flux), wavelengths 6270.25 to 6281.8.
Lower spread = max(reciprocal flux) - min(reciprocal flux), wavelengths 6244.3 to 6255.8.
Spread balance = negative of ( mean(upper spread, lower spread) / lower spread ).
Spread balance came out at -1.1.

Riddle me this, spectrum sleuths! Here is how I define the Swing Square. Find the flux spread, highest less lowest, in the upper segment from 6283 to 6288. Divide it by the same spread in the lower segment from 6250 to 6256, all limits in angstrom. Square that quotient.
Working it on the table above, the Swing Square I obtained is 1.00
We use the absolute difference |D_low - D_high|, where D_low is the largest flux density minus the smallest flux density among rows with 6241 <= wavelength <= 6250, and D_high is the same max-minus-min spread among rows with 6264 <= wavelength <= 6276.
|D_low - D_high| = 0.30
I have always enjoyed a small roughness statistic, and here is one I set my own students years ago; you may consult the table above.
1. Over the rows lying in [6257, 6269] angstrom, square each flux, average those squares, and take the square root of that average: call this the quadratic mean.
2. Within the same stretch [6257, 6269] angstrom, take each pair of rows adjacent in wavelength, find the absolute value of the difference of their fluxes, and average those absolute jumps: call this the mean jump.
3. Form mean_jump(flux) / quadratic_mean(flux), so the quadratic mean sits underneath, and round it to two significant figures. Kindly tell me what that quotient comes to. 0.051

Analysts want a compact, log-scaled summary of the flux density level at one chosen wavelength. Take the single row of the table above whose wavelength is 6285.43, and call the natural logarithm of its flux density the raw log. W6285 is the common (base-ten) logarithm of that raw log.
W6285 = 0.4024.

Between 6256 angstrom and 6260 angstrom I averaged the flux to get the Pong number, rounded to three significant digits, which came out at 12.7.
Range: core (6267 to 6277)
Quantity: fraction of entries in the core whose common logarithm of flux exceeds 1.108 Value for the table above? 0.71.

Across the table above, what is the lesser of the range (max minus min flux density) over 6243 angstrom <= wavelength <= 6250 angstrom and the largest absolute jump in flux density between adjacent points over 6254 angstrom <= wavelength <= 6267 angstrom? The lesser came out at 0.80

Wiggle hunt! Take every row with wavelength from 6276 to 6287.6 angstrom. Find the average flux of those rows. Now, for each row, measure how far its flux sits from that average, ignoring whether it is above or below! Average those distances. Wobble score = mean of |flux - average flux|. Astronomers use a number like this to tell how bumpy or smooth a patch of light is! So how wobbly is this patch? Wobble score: 0.5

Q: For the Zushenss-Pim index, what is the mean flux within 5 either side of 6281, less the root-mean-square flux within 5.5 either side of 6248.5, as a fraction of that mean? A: 0.000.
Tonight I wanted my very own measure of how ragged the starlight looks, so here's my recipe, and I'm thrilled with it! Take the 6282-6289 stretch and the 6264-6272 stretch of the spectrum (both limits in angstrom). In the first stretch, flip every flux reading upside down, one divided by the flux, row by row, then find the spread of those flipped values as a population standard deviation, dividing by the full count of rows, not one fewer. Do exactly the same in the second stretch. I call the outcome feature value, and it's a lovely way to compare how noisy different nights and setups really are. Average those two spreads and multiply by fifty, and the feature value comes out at 0.143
